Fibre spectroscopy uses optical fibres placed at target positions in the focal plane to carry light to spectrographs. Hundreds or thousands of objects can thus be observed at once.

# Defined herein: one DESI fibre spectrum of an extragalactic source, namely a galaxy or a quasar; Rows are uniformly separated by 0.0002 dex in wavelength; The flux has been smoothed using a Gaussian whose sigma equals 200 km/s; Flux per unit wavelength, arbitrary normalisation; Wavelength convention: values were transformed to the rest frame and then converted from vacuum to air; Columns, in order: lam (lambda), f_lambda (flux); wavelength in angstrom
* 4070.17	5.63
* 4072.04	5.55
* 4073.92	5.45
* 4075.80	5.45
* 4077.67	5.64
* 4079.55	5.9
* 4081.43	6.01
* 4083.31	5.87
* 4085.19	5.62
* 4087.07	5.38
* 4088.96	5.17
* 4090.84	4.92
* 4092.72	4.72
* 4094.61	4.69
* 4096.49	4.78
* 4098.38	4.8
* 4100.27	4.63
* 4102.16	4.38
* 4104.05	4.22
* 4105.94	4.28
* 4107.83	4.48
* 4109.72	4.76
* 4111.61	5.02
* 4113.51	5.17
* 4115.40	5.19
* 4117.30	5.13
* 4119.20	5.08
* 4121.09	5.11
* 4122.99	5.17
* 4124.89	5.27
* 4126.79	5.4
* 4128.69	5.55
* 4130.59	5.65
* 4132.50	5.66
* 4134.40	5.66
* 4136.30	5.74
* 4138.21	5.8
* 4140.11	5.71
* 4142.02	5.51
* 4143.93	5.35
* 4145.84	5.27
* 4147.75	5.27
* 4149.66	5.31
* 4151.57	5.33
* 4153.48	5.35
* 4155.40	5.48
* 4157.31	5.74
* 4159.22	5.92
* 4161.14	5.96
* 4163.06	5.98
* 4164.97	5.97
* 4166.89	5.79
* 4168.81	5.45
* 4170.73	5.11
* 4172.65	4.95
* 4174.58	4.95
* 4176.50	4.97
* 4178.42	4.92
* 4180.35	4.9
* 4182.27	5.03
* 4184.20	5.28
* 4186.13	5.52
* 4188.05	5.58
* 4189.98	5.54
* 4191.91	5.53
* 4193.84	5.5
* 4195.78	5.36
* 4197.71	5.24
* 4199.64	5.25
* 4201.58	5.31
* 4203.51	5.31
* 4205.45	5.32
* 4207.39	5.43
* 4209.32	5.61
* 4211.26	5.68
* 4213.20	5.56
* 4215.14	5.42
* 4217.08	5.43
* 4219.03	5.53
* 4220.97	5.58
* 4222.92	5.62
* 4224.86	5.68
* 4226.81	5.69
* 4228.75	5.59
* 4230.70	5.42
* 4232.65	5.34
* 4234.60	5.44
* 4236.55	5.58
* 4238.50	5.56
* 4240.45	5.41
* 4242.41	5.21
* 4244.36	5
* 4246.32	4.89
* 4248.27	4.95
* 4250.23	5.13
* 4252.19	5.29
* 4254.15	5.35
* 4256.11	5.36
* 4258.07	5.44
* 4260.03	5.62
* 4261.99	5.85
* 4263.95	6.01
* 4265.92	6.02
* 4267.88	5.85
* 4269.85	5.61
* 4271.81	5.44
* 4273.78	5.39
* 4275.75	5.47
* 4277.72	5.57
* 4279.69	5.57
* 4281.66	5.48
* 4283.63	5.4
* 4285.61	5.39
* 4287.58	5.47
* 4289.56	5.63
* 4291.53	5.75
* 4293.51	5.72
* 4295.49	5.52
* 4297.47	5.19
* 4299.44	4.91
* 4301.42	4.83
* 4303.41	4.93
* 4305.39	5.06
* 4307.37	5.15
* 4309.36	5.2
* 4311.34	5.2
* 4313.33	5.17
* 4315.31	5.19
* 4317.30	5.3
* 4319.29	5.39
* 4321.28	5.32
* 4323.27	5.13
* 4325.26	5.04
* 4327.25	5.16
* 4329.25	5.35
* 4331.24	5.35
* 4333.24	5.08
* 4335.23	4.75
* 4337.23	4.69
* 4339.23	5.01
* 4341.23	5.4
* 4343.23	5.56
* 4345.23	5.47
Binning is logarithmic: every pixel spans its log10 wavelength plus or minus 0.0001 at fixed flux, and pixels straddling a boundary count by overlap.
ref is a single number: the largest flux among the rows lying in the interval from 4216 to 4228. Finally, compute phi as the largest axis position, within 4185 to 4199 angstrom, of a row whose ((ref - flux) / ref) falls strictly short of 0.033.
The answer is 4191.91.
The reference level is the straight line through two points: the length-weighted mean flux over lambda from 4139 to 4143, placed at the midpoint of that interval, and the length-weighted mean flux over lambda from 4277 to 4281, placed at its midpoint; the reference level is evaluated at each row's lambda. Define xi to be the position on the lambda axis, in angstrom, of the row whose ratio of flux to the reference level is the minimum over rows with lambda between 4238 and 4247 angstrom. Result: 4246.32 angstrom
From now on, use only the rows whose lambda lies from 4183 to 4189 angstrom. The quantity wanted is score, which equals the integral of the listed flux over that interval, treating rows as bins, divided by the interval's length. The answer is 5.44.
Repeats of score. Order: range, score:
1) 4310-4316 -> 5.19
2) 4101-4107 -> 4.31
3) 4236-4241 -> 5.52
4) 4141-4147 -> 5.37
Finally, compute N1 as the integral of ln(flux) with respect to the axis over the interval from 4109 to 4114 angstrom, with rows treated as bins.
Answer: 8.0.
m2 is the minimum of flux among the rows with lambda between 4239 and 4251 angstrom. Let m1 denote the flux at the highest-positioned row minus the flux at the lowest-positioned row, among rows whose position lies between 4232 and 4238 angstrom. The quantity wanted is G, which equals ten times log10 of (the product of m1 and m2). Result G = 0.7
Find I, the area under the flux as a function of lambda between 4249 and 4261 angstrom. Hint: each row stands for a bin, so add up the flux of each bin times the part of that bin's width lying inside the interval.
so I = 64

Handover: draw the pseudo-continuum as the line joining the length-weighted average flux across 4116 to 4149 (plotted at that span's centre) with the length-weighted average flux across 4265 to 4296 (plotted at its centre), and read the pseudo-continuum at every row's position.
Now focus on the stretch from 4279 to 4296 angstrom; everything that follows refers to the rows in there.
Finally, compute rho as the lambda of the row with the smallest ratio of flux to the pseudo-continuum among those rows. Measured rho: 4285.61 angstrom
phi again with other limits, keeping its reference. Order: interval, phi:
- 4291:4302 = 4295.49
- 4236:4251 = 4238.50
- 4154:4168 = 4166.89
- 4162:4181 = 4166.89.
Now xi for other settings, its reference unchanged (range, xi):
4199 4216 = 4199.64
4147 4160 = 4147.75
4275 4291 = 4285.61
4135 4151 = 4145.84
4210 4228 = 4215.14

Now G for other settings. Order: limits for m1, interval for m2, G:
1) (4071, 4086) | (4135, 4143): -4.1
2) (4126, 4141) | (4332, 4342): 1.6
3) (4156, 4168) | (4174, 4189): -6.1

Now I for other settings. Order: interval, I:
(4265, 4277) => 68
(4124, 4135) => 61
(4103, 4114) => 51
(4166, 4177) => 57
